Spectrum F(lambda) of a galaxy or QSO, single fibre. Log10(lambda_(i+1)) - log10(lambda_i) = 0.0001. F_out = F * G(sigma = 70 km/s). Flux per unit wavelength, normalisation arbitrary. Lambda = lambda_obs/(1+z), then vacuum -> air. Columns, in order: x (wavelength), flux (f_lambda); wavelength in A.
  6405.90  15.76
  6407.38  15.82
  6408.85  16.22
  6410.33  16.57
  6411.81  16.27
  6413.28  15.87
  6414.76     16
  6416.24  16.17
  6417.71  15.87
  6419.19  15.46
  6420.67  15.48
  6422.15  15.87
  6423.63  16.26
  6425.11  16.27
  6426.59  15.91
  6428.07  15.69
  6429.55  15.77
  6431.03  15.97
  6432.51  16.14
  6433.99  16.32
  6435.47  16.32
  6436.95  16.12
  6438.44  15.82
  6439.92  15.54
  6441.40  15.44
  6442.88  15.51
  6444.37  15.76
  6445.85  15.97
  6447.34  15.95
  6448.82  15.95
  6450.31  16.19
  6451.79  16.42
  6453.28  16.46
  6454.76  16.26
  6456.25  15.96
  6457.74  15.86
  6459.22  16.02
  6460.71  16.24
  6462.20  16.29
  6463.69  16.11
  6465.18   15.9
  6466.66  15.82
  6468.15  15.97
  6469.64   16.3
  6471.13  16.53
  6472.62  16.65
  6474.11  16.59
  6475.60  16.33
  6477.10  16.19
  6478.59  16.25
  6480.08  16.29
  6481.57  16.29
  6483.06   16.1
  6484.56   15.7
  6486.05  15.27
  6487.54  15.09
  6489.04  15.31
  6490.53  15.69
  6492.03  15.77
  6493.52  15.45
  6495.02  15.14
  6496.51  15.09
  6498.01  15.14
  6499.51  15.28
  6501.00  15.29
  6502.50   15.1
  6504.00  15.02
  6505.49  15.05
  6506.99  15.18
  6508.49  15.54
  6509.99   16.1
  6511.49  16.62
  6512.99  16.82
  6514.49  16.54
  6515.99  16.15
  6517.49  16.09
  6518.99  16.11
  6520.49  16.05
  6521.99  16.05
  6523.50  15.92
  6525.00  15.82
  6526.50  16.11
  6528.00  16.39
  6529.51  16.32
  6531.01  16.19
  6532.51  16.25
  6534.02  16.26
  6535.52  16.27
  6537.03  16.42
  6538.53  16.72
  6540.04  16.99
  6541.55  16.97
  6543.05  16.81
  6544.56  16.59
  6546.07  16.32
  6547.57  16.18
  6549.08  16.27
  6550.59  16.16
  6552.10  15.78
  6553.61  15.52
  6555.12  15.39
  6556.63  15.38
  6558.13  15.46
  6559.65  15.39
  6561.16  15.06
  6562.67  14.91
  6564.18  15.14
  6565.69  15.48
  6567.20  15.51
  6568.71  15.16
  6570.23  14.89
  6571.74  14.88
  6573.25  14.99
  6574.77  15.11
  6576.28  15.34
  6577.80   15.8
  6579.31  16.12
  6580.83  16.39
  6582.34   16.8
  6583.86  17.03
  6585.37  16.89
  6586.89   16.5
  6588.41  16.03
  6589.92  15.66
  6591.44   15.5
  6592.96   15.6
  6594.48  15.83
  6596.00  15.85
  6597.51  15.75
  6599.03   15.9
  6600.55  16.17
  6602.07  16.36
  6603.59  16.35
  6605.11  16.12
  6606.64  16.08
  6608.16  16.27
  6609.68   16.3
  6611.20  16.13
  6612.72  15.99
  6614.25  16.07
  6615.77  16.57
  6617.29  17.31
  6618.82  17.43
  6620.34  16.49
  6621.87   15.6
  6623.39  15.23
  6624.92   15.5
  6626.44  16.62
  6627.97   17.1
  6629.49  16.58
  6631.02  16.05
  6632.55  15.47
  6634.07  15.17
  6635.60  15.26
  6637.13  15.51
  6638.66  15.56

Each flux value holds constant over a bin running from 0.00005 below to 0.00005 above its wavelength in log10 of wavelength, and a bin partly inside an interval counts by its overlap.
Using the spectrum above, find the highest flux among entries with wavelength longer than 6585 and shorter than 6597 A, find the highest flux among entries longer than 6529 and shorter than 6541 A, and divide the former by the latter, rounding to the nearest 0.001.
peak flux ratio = 0.994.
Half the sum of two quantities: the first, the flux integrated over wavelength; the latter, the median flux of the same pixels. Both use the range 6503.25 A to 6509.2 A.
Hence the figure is 53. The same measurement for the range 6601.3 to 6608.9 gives 70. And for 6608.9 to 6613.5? 45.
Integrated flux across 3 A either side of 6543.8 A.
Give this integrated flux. 100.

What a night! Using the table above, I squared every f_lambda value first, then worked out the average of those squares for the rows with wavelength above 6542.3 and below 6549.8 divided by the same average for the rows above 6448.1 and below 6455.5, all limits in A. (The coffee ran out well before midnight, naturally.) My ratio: 1.02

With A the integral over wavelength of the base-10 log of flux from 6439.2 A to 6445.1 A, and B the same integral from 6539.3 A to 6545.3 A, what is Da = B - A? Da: 0.32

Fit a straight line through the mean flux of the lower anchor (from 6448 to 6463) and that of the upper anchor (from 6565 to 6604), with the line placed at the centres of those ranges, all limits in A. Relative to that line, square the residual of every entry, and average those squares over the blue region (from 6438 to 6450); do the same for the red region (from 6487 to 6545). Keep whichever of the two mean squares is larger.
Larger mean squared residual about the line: 0.41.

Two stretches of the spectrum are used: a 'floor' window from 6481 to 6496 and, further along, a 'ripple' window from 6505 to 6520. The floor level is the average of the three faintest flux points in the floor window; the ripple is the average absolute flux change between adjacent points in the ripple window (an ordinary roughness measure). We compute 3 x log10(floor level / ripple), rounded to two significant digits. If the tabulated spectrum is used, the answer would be 5.2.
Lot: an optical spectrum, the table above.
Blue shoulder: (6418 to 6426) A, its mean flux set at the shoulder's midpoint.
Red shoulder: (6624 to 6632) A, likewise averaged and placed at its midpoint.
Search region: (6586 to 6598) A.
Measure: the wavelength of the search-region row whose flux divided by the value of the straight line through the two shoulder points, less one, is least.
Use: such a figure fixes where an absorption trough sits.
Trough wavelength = 6591.44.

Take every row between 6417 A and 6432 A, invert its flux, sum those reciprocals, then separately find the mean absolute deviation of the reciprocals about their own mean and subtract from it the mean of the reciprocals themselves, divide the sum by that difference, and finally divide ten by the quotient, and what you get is -0.99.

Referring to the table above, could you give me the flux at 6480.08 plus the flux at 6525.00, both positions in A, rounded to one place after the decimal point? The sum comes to 32.1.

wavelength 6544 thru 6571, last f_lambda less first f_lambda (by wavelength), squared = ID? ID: 2.9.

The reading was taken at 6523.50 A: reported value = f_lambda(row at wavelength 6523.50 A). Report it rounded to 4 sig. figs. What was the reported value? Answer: 15.92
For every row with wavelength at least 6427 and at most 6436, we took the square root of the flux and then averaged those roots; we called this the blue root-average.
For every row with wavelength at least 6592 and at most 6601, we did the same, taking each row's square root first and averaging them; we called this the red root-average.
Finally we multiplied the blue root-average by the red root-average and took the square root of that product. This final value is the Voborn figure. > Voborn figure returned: 3.99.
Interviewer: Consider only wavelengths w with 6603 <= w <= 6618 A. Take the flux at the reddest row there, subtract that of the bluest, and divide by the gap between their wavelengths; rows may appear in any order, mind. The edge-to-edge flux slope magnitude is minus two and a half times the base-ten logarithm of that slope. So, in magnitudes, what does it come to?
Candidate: 2.9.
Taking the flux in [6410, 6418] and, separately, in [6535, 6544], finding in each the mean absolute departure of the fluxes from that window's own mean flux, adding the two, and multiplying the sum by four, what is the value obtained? 1.8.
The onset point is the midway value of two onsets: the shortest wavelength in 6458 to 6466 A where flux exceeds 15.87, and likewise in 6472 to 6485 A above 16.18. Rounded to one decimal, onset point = 6465.9 A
